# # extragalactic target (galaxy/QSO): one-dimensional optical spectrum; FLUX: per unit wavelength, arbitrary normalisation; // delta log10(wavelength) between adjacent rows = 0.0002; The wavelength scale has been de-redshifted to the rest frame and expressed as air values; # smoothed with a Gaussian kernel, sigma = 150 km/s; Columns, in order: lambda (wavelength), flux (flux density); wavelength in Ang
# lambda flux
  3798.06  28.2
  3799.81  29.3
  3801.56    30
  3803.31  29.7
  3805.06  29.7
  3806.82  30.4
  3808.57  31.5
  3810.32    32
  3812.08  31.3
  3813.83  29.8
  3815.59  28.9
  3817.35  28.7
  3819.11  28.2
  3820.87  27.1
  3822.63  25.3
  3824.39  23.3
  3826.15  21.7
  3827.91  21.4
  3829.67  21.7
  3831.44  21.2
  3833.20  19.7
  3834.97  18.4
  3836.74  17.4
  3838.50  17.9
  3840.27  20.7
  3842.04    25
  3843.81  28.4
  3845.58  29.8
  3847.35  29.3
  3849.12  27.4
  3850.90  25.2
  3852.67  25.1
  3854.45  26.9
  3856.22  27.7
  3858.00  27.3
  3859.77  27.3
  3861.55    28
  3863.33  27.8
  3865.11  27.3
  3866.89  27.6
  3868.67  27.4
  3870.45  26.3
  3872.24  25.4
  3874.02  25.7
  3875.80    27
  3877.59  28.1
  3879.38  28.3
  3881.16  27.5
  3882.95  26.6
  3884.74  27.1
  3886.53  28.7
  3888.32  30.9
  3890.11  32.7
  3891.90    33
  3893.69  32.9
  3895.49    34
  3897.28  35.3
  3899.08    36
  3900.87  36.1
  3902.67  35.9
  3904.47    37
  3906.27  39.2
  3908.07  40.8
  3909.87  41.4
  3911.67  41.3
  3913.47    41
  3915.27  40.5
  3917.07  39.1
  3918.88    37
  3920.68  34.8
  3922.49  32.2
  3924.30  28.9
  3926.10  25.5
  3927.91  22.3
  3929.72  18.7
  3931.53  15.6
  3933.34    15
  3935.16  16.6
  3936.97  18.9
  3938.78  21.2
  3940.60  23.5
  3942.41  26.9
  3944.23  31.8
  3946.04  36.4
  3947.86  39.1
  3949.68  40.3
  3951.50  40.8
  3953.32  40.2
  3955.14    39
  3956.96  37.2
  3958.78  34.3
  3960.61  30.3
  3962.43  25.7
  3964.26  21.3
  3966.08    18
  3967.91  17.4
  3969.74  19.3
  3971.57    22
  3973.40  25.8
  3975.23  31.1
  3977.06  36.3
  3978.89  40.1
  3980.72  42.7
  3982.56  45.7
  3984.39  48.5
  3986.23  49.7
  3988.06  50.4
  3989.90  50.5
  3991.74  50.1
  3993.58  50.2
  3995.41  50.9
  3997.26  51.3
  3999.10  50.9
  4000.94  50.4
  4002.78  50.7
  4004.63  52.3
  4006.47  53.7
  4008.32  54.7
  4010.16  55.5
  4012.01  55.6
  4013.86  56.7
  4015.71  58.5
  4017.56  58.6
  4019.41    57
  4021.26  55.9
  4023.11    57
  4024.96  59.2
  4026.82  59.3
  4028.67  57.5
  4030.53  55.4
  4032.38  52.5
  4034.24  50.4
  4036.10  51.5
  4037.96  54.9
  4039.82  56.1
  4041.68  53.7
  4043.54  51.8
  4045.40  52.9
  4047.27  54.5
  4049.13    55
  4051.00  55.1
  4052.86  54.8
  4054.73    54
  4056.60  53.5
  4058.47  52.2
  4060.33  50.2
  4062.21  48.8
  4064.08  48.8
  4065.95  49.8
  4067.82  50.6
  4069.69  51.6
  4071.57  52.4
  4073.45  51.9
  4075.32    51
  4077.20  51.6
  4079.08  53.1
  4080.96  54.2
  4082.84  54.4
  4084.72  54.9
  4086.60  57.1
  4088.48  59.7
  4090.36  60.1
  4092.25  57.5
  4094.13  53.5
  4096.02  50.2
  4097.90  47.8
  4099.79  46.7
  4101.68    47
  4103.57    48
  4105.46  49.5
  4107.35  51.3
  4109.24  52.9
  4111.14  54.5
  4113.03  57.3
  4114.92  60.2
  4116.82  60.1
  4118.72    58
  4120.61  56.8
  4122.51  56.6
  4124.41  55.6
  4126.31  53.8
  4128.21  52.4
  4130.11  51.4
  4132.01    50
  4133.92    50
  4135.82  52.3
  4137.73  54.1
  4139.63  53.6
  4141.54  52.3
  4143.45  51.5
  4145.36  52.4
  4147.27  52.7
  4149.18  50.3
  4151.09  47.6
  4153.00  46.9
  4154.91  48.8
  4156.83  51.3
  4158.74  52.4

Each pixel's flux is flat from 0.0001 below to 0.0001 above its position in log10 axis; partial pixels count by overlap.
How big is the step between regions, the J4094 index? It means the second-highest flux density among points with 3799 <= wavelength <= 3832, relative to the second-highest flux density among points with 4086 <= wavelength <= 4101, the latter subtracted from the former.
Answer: -28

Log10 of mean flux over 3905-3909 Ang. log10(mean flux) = 1.60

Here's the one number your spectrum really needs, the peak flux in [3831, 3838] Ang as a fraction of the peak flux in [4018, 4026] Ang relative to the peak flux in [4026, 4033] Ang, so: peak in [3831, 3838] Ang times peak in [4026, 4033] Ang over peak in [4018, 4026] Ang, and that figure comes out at 21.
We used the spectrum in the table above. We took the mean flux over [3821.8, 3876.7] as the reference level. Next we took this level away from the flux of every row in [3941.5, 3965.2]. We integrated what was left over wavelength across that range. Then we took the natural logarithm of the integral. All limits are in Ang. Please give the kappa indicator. 5.4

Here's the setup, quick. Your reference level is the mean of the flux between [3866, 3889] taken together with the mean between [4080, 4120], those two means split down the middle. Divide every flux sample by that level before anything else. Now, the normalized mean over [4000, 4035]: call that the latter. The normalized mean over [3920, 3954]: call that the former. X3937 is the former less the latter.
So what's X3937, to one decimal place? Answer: -0.7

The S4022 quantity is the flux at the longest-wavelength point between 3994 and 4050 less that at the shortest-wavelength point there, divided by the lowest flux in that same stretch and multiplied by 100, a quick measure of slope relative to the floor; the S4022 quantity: 8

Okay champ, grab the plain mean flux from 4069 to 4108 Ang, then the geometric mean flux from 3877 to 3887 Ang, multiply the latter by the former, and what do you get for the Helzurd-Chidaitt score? 1456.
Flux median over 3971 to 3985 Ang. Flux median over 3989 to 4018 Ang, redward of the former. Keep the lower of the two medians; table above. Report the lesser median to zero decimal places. 38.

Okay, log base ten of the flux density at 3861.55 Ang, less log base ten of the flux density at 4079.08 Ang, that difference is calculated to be -0.28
